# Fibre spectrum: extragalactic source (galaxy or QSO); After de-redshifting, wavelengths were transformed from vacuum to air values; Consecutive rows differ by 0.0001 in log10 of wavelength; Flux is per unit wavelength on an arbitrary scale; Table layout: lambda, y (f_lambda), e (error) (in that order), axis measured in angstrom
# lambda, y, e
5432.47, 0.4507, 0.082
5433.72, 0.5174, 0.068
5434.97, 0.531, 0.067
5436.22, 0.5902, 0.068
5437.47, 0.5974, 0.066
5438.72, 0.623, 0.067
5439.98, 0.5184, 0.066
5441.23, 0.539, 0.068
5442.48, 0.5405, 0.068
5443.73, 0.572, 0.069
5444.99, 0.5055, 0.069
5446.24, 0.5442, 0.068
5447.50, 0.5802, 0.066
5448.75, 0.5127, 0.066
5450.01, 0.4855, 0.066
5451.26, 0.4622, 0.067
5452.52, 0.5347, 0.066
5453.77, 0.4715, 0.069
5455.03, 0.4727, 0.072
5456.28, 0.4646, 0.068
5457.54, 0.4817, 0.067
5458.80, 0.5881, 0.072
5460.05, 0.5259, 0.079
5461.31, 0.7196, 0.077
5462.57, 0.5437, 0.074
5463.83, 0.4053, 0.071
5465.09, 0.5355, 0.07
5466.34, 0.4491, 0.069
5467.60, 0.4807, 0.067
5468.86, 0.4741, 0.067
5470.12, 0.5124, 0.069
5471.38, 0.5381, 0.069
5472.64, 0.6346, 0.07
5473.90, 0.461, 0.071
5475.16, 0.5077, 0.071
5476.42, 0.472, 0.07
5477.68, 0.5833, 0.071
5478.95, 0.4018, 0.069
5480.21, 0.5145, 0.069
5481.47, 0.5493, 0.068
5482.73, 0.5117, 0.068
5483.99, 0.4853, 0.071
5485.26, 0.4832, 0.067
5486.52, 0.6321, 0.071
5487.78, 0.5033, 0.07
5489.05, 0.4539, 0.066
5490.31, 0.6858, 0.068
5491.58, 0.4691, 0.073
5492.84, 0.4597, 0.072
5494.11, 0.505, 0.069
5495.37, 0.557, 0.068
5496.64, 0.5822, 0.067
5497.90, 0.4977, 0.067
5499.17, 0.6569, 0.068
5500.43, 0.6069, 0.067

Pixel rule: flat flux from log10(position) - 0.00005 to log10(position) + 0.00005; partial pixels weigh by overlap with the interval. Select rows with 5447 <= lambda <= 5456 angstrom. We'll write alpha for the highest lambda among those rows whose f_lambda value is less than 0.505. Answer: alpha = 5455.03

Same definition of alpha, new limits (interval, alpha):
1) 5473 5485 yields 5483.99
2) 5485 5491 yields 5489.05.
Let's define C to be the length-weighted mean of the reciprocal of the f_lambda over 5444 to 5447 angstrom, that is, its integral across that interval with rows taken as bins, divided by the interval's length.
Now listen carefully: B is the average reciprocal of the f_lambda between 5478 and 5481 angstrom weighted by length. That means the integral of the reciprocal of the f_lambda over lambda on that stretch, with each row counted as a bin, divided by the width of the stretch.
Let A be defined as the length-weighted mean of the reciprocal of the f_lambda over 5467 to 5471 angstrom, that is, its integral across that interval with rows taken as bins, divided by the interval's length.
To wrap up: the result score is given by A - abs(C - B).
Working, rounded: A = 2.03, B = 2.14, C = 1.88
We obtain 1.77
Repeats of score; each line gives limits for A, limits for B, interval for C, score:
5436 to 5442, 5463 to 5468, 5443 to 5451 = 1.50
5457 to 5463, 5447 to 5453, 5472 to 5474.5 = 1.68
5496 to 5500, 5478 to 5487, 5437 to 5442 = 1.53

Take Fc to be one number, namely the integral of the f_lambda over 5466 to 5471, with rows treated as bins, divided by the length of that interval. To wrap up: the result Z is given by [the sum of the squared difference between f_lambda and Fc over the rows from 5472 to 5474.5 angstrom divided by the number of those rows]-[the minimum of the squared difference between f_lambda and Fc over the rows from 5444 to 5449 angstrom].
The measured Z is 0.0112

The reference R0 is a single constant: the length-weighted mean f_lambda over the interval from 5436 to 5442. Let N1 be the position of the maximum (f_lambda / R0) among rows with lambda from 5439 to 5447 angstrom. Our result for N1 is 5443.73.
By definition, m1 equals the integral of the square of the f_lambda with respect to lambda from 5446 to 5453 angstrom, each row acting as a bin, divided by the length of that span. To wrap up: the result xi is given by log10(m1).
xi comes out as -0.57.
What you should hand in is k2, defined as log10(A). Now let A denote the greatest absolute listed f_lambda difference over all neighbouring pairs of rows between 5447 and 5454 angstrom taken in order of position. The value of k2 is -1.14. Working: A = 0.07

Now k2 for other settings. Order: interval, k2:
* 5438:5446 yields -0.98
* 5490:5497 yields -0.66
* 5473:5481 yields -0.74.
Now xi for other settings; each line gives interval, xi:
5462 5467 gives -0.63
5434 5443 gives -0.50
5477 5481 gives -0.59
